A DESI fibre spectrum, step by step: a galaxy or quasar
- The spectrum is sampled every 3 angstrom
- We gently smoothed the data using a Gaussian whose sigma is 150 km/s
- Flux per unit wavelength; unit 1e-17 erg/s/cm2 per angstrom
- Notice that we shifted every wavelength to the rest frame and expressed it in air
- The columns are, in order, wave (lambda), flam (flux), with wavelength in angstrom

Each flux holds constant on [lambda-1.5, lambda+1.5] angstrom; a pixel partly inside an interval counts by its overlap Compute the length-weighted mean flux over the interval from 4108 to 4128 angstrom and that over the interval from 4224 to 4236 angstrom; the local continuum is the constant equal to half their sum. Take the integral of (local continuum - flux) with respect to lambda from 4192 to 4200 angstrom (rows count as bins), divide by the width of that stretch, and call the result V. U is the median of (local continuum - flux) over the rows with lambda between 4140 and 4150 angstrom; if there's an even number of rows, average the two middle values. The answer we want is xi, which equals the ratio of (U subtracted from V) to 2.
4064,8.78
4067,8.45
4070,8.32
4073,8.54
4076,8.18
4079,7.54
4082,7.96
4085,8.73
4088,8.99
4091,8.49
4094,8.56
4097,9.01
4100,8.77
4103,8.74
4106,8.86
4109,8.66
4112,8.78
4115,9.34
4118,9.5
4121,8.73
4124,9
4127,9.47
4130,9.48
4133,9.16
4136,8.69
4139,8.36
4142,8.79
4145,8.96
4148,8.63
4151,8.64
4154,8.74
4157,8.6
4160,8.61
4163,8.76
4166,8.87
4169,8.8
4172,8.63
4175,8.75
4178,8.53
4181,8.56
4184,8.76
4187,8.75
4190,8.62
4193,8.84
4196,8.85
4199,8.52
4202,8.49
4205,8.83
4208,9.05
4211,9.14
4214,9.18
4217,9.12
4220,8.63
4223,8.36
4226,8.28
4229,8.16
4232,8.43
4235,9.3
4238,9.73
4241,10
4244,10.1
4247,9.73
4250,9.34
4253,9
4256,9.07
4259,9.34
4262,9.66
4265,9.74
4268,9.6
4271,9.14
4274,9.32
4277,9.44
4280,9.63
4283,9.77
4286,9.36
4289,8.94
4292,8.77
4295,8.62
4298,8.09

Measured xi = 0.023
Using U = -0.004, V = 0.04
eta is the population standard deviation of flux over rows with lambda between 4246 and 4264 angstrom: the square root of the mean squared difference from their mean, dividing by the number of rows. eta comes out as 0.27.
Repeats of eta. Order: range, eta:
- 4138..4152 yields 0.20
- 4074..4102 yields 0.46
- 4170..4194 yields 0.10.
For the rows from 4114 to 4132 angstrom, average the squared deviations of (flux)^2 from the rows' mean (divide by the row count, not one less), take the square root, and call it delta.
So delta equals 5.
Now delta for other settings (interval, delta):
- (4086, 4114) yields 3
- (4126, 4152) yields 7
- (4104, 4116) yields 5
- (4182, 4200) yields 2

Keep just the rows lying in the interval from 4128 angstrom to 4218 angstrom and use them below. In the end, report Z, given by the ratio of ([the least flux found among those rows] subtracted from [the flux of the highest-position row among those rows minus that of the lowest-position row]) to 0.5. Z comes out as -17.4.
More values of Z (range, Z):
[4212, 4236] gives -16.1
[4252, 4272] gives -17.7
